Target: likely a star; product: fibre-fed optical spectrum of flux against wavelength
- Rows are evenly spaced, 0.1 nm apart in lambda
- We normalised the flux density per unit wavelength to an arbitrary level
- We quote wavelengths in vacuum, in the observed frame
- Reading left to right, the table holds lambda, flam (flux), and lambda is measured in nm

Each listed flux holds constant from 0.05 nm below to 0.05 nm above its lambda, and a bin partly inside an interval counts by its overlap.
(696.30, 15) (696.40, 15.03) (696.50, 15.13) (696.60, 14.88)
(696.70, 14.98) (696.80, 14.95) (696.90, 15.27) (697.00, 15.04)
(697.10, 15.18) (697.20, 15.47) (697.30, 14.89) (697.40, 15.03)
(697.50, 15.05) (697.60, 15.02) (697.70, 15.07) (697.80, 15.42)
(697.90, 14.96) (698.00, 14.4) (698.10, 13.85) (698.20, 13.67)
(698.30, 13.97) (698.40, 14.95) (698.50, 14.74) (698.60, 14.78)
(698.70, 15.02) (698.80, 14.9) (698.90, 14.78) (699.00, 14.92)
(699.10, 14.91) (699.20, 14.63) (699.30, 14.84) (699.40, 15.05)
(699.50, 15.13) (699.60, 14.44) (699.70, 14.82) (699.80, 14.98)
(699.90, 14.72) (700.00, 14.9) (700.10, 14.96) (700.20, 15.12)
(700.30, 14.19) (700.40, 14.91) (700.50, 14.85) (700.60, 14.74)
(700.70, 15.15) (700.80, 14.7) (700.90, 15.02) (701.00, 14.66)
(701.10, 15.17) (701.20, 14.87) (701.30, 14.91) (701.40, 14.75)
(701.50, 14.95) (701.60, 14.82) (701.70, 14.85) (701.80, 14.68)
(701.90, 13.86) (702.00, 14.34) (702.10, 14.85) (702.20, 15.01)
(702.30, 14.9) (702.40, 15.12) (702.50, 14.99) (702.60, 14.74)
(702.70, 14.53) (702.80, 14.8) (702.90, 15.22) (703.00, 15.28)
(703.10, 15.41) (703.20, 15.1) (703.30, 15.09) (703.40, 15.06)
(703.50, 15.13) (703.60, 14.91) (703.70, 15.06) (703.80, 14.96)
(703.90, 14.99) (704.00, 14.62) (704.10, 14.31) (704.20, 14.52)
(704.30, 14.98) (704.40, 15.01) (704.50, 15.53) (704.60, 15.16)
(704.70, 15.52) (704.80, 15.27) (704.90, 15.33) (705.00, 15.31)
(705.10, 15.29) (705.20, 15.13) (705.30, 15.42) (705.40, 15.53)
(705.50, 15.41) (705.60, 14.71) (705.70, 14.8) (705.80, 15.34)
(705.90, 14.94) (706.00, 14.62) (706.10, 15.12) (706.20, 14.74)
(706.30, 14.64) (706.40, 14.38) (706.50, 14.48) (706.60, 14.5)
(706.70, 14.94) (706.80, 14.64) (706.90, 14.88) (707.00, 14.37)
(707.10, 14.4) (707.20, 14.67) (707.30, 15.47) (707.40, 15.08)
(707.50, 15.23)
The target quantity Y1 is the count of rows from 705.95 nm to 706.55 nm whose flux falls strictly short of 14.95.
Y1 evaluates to 5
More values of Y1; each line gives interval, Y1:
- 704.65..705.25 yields 0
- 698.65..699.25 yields 5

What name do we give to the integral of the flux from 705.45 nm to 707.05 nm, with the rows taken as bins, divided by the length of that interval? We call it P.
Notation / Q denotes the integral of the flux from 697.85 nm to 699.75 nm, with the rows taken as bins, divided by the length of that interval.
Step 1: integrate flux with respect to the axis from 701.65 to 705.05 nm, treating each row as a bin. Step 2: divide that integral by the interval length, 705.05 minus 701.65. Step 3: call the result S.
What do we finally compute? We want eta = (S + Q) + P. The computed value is 44.4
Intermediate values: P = 14.8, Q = 14.7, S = 15.0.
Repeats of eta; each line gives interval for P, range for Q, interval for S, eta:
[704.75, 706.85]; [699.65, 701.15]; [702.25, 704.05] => 44.8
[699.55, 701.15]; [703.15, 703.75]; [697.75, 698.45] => 44.4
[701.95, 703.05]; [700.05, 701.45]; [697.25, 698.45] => 44.4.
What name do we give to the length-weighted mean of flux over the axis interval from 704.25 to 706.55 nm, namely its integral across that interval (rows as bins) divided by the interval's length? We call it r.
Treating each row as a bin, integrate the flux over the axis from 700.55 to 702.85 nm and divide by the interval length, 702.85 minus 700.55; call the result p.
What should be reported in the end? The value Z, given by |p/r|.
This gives 0.98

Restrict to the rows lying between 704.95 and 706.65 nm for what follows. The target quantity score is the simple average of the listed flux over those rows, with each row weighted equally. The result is 15.0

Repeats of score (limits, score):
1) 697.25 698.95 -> 14.7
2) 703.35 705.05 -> 15.0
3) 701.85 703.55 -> 14.9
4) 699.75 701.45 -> 14.9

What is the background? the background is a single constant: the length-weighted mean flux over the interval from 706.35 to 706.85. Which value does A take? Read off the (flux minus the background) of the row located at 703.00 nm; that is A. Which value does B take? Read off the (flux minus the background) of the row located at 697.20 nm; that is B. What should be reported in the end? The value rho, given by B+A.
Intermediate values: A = 0.69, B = 0.9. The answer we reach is 1.6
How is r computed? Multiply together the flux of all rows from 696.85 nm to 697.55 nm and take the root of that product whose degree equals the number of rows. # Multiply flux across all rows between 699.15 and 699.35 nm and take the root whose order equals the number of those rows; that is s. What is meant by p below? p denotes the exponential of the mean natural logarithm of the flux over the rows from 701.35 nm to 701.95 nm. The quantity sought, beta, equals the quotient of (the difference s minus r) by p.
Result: -0.027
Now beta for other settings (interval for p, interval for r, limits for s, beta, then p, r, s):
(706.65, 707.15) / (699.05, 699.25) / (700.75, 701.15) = 0.008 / 14.6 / 14.8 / 14.9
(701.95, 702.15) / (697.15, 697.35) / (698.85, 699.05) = -0.022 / 14.6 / 15.2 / 14.8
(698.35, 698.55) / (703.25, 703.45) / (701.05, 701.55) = -0.010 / 14.8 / 15.1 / 14.9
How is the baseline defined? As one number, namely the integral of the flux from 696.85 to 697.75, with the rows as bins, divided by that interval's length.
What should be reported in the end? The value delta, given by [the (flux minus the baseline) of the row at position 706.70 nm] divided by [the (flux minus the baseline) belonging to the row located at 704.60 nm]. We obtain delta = -3.7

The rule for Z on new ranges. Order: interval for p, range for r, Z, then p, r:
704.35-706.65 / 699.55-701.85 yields 1.01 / 15.1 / 14.8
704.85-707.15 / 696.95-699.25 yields 1.01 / 14.9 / 14.8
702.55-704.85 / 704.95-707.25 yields 1.01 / 15.0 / 14.9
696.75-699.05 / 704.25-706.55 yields 0.98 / 14.8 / 15.1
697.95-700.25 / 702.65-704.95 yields 0.98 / 14.7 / 15.0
